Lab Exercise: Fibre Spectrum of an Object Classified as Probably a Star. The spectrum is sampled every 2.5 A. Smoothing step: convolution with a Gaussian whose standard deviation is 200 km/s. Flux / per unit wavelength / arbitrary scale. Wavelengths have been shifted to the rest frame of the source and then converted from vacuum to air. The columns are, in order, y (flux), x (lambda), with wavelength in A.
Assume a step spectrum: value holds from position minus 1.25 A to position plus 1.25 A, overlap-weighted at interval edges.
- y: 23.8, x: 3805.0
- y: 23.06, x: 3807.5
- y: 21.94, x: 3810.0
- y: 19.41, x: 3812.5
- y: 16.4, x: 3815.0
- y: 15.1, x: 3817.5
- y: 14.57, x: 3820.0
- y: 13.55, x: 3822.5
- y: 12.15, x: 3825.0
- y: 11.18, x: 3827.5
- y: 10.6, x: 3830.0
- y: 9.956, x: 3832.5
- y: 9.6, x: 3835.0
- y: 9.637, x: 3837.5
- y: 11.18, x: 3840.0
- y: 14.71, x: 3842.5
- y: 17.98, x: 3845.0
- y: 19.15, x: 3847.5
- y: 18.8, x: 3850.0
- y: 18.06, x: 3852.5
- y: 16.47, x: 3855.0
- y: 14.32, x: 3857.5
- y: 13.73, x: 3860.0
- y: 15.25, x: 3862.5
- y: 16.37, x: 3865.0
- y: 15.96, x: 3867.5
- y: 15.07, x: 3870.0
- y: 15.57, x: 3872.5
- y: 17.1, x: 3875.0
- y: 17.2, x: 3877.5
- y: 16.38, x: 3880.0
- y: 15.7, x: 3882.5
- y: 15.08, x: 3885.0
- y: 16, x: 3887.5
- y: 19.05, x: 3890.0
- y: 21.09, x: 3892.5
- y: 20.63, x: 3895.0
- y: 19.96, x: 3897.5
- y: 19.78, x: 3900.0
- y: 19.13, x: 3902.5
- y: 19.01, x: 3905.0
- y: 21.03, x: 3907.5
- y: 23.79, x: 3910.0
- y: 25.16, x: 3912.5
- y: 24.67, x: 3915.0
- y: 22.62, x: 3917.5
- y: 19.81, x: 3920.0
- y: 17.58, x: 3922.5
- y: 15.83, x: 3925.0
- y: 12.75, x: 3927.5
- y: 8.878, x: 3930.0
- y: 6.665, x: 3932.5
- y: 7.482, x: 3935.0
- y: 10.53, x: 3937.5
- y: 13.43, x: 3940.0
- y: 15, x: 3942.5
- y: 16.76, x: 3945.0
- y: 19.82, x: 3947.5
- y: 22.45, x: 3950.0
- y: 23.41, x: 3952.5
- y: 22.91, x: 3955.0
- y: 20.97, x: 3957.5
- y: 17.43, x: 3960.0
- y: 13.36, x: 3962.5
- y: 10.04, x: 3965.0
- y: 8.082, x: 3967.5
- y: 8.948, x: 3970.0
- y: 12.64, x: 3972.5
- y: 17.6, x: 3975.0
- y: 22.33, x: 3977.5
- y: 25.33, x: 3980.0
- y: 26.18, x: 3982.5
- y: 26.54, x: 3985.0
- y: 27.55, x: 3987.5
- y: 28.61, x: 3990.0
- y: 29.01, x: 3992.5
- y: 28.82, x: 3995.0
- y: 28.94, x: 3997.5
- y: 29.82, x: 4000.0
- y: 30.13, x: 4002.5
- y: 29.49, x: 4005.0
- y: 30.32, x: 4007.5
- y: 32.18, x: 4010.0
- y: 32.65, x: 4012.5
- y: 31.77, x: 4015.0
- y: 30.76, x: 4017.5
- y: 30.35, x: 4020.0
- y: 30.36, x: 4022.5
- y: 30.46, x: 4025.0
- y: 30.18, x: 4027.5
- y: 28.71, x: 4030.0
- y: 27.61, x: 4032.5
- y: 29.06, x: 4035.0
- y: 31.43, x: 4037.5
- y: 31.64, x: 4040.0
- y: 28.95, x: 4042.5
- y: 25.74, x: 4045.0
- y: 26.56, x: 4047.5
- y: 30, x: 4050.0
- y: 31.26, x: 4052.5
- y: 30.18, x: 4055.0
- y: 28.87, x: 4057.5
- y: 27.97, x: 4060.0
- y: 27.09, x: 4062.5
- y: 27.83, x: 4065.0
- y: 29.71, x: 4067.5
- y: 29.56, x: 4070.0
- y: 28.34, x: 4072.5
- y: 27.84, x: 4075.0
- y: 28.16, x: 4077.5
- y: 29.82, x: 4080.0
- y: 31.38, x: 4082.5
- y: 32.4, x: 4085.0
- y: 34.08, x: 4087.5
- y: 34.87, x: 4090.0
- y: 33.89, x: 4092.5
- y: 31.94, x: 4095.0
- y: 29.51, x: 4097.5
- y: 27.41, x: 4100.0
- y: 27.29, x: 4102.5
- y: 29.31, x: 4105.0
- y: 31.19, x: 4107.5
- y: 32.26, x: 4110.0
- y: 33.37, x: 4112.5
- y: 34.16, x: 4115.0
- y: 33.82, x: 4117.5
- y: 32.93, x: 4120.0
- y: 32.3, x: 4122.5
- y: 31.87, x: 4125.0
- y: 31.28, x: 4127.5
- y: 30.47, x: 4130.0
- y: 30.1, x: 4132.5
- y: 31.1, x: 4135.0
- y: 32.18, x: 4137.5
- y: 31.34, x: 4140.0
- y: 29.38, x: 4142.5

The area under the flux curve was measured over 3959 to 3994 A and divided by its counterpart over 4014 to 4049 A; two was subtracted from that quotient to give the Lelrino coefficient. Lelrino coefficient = -1.34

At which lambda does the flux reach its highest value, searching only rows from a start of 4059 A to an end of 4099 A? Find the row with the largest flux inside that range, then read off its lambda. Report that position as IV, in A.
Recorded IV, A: 4090.0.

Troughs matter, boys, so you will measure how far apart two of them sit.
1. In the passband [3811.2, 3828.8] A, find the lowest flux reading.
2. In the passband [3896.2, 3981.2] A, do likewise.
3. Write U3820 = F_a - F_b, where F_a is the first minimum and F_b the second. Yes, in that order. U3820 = 5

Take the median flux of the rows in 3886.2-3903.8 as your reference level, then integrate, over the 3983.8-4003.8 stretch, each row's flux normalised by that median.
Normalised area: 29 A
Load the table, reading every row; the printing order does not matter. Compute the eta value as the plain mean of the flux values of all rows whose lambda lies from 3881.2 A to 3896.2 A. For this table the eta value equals 17.9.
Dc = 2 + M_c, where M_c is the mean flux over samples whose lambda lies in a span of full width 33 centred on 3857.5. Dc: 18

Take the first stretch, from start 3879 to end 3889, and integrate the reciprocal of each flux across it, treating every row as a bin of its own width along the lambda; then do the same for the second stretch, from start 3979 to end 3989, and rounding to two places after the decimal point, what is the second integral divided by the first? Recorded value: 0.60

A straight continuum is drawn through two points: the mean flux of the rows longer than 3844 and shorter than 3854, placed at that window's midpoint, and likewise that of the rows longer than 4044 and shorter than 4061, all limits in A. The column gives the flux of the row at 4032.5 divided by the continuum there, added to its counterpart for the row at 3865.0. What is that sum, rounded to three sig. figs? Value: 1.85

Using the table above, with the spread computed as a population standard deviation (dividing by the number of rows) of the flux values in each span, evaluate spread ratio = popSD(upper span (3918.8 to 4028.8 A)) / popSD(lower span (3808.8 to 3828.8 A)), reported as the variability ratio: 2.4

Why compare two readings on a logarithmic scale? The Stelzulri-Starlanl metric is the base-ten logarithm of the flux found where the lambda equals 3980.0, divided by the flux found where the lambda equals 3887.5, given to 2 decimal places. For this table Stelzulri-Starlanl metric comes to 0.20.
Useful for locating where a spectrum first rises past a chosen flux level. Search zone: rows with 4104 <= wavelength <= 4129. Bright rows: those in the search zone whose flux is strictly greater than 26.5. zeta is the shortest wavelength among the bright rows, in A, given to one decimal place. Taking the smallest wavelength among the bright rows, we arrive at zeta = 4105.0 A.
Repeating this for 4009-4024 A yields 4010.0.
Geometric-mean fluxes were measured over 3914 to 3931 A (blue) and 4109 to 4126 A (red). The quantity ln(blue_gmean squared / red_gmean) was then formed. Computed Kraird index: 2.1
